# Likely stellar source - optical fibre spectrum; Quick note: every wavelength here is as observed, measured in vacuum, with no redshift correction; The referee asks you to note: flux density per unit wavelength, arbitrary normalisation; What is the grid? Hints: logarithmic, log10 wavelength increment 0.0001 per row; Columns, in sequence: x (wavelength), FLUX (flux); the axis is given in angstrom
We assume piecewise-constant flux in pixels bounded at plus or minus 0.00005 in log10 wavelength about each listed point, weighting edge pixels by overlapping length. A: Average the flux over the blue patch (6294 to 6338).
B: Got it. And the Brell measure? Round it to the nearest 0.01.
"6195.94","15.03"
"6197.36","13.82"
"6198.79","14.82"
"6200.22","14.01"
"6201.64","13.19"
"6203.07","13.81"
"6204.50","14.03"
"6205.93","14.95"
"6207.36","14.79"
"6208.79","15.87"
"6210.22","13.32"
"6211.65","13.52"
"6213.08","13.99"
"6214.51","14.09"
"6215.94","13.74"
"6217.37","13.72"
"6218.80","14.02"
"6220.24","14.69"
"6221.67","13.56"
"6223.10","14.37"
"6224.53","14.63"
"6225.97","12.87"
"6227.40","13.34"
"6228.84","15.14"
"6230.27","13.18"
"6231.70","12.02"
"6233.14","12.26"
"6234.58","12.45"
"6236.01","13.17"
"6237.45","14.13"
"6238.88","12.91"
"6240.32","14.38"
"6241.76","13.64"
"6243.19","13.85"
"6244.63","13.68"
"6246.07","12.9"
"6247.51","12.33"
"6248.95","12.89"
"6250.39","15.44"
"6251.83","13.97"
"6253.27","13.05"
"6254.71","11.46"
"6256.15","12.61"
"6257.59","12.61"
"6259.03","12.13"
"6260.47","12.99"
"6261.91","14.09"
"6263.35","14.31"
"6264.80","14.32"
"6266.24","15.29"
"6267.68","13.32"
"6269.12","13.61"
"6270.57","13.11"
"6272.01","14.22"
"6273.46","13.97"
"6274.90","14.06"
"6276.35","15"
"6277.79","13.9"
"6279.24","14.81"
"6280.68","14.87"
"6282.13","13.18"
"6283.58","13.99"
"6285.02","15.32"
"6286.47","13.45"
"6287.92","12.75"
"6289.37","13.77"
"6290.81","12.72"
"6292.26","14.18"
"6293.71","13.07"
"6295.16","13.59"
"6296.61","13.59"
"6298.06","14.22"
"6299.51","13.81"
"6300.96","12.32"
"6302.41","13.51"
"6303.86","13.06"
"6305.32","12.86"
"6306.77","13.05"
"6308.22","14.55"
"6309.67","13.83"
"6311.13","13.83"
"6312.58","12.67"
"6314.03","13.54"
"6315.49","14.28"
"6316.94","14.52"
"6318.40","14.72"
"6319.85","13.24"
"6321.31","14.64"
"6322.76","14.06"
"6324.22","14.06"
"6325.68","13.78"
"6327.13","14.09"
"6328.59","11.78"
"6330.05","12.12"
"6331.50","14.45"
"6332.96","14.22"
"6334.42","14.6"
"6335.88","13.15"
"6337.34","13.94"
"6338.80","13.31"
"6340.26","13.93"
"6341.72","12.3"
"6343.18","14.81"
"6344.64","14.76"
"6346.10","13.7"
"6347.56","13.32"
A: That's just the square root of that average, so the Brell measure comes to 3.70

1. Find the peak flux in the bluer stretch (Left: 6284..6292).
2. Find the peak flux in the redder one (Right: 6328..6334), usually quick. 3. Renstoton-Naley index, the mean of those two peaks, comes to 14.9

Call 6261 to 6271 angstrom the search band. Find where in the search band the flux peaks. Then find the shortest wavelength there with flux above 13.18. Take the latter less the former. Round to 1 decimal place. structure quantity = -4.3 angstrom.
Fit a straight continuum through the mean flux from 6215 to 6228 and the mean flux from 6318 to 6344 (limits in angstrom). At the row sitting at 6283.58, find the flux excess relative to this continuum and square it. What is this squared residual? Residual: 0.0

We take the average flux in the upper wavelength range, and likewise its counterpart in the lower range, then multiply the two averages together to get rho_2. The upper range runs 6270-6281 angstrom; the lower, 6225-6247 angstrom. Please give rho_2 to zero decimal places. 190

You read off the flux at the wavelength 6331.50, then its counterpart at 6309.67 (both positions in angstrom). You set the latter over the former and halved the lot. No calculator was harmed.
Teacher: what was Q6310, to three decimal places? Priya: 0.479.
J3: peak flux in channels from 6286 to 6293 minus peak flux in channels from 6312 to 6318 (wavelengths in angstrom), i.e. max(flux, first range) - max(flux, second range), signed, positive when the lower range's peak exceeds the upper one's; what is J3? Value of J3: -0.3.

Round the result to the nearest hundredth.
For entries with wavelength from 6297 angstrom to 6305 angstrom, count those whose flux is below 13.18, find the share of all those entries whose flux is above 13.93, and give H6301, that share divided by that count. 0.10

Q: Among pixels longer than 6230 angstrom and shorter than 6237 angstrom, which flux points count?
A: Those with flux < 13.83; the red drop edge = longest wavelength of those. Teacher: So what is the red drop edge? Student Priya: 6236.01 angstrom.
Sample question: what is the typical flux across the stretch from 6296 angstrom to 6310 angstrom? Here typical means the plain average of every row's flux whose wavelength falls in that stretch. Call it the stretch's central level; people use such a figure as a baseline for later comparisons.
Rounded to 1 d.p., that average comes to 13.5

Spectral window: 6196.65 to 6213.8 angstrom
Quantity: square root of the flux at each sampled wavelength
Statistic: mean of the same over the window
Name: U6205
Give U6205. 3.76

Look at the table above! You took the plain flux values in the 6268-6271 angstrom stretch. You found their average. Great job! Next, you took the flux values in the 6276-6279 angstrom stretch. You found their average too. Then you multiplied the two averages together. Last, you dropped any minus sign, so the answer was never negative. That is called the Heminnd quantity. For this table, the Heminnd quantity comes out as 193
